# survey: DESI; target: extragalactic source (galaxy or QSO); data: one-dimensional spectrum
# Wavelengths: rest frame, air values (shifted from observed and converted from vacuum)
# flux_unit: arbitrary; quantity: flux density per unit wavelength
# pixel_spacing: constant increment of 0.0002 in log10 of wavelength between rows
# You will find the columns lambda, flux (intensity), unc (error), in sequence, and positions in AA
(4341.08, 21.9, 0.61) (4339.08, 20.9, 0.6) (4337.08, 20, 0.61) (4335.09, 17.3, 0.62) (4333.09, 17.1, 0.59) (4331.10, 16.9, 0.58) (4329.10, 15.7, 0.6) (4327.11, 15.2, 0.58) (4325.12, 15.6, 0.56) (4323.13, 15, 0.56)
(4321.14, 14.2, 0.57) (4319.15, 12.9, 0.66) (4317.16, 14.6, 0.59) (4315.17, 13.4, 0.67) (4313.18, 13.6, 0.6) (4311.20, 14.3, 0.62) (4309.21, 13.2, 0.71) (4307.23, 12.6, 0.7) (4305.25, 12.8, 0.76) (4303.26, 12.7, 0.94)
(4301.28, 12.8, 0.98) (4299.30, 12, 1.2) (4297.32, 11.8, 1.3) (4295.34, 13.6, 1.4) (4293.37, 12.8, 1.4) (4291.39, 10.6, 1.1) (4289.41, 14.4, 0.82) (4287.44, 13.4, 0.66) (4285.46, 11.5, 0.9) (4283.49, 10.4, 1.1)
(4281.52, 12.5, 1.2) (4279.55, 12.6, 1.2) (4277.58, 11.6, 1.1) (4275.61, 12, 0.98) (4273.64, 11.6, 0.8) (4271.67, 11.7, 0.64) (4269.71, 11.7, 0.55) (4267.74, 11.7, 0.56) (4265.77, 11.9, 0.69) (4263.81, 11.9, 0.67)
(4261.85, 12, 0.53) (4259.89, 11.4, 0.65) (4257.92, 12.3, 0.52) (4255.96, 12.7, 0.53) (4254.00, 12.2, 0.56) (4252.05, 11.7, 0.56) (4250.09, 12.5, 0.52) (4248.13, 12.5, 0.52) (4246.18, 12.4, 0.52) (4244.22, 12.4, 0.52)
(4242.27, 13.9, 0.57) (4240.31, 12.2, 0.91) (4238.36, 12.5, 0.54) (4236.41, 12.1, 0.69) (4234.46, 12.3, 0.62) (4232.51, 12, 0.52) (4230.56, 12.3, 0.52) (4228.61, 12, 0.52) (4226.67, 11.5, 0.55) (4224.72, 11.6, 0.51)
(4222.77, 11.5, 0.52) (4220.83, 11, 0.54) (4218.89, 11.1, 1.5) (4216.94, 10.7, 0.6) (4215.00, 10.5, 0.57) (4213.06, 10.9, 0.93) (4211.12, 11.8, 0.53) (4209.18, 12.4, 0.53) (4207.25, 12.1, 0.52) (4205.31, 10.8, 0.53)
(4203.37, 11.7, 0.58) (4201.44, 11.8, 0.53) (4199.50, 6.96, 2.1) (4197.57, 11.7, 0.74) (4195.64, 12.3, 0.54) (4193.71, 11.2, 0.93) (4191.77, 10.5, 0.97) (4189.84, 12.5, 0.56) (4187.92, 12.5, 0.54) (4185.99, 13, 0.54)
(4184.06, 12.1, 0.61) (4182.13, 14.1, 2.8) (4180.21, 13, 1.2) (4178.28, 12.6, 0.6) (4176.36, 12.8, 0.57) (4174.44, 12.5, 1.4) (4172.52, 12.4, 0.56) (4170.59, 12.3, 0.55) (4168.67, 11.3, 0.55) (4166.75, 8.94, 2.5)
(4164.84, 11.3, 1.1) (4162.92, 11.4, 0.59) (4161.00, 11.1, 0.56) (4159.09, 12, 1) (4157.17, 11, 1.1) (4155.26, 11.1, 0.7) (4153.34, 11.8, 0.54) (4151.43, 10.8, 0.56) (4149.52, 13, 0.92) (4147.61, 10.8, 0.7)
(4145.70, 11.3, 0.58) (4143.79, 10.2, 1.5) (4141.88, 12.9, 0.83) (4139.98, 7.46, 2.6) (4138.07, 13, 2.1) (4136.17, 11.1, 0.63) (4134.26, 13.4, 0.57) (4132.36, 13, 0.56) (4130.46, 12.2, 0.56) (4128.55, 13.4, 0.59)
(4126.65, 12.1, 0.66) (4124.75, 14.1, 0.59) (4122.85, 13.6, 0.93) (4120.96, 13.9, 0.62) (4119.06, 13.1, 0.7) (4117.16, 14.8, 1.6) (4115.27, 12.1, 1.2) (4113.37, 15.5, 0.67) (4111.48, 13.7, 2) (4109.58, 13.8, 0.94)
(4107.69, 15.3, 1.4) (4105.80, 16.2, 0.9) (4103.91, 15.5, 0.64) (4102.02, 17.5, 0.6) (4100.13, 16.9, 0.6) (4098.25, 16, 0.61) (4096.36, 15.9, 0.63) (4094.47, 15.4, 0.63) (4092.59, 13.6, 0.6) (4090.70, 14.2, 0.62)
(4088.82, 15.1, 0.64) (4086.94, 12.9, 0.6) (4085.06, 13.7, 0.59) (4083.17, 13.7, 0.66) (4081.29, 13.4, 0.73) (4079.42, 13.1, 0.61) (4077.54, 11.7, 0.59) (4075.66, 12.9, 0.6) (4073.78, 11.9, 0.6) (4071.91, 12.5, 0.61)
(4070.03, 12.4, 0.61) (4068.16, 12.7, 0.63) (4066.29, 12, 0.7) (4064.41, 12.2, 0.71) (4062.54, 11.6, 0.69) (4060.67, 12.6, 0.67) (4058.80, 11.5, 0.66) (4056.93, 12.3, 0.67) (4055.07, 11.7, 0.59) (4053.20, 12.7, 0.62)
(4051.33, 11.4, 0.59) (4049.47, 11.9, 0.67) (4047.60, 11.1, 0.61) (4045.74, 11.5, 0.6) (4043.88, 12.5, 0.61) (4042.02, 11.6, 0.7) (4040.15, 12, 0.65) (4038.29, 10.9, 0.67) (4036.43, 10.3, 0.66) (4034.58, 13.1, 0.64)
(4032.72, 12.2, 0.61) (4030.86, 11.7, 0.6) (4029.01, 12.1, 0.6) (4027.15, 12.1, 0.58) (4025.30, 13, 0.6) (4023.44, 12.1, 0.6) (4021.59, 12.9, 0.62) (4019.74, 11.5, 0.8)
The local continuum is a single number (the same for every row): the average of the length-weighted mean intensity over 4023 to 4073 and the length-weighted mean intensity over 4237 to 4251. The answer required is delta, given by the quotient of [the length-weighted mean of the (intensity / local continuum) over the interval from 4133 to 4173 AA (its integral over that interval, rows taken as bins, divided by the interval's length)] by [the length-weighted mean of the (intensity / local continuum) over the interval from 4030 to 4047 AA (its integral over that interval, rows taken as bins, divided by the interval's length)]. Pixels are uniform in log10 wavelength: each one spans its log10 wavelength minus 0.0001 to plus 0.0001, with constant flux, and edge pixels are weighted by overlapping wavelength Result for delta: 0.97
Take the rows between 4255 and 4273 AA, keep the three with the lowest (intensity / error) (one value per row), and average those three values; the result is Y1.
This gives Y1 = 18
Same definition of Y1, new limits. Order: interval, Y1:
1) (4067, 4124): 9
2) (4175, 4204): 6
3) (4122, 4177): 4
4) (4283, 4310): 9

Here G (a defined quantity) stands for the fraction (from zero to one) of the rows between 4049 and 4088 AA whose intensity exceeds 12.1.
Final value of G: 0.62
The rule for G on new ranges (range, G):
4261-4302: 0.33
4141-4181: 0.38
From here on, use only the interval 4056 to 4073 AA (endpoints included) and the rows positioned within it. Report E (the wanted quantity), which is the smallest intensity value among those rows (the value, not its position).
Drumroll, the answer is 11.5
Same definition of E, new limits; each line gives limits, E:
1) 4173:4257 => 6.96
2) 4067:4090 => 11.7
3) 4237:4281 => 11.4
